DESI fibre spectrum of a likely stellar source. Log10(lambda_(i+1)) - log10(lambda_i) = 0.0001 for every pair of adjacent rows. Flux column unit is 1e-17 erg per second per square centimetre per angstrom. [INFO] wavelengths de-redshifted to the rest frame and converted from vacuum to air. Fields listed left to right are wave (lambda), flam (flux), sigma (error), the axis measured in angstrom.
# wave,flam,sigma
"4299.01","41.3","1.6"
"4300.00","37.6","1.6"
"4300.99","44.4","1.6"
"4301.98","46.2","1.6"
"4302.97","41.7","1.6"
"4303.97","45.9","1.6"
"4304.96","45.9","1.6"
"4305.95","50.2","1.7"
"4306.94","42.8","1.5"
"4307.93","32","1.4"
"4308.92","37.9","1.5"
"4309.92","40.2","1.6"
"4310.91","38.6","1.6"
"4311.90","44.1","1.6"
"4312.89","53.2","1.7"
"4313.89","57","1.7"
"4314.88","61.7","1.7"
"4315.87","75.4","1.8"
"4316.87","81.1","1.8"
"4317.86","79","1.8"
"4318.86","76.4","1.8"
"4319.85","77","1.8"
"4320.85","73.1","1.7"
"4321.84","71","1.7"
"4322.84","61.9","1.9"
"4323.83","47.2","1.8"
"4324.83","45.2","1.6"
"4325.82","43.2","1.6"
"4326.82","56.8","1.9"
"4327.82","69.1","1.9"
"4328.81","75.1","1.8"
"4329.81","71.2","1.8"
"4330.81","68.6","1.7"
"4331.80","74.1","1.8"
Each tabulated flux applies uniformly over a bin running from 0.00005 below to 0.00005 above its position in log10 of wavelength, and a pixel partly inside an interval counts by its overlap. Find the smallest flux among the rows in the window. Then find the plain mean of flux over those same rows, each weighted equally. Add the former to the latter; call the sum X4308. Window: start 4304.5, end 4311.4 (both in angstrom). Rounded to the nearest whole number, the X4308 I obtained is 73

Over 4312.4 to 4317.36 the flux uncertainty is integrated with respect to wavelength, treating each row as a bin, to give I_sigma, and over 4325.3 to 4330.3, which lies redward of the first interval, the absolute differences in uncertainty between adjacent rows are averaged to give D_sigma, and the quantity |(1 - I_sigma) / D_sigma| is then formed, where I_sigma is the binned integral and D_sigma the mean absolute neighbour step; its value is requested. 76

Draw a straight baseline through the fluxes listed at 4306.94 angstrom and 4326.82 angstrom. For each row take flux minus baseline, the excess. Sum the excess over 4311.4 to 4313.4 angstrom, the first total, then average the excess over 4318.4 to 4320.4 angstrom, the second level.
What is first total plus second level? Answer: 29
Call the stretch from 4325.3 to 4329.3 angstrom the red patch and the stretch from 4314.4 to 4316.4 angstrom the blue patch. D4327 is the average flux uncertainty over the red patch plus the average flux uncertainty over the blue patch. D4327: 3.55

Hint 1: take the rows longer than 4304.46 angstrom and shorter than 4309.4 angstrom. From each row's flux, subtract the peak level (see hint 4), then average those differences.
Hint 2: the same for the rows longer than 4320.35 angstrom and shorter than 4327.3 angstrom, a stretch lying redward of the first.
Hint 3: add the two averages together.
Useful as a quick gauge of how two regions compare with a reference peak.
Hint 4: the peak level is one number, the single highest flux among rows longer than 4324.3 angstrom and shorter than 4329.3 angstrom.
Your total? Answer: -52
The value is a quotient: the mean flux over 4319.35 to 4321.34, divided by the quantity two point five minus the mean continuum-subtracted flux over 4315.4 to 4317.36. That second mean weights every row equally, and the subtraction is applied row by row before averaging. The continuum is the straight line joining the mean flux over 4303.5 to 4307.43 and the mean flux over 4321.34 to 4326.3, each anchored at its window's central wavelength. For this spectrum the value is -3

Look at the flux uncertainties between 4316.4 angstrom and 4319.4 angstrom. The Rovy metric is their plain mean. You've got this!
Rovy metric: 1.80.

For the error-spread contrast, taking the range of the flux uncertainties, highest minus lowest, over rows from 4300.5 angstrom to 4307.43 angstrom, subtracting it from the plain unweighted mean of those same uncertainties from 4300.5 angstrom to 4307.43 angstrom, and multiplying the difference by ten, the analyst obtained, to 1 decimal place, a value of 14.0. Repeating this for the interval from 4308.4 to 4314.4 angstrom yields 14.2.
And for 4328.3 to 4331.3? 16.7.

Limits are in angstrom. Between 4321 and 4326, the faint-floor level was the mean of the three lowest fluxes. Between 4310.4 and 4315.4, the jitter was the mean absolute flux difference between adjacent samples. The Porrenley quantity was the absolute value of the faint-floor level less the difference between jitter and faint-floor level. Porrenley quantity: 85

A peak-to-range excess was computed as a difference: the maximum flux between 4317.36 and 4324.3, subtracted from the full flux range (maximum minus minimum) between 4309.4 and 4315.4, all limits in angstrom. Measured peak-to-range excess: -56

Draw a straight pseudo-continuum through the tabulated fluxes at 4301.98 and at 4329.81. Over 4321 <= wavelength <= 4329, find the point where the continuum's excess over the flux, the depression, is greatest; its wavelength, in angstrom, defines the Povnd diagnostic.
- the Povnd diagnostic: 4325.82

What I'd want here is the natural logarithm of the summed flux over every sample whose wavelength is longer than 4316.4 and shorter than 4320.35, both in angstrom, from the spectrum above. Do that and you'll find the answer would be 5.75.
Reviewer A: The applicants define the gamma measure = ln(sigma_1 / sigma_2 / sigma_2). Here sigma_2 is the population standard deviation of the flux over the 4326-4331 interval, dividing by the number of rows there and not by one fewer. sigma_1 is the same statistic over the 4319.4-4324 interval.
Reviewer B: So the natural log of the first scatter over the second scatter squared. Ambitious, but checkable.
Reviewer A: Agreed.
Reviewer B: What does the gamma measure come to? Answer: -1.3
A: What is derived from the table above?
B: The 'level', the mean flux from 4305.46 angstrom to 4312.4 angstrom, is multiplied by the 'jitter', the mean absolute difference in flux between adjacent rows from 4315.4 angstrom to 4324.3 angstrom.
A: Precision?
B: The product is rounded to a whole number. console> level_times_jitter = 208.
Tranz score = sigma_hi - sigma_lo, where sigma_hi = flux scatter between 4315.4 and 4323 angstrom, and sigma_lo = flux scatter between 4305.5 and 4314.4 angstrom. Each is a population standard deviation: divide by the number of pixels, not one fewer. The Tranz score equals -2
